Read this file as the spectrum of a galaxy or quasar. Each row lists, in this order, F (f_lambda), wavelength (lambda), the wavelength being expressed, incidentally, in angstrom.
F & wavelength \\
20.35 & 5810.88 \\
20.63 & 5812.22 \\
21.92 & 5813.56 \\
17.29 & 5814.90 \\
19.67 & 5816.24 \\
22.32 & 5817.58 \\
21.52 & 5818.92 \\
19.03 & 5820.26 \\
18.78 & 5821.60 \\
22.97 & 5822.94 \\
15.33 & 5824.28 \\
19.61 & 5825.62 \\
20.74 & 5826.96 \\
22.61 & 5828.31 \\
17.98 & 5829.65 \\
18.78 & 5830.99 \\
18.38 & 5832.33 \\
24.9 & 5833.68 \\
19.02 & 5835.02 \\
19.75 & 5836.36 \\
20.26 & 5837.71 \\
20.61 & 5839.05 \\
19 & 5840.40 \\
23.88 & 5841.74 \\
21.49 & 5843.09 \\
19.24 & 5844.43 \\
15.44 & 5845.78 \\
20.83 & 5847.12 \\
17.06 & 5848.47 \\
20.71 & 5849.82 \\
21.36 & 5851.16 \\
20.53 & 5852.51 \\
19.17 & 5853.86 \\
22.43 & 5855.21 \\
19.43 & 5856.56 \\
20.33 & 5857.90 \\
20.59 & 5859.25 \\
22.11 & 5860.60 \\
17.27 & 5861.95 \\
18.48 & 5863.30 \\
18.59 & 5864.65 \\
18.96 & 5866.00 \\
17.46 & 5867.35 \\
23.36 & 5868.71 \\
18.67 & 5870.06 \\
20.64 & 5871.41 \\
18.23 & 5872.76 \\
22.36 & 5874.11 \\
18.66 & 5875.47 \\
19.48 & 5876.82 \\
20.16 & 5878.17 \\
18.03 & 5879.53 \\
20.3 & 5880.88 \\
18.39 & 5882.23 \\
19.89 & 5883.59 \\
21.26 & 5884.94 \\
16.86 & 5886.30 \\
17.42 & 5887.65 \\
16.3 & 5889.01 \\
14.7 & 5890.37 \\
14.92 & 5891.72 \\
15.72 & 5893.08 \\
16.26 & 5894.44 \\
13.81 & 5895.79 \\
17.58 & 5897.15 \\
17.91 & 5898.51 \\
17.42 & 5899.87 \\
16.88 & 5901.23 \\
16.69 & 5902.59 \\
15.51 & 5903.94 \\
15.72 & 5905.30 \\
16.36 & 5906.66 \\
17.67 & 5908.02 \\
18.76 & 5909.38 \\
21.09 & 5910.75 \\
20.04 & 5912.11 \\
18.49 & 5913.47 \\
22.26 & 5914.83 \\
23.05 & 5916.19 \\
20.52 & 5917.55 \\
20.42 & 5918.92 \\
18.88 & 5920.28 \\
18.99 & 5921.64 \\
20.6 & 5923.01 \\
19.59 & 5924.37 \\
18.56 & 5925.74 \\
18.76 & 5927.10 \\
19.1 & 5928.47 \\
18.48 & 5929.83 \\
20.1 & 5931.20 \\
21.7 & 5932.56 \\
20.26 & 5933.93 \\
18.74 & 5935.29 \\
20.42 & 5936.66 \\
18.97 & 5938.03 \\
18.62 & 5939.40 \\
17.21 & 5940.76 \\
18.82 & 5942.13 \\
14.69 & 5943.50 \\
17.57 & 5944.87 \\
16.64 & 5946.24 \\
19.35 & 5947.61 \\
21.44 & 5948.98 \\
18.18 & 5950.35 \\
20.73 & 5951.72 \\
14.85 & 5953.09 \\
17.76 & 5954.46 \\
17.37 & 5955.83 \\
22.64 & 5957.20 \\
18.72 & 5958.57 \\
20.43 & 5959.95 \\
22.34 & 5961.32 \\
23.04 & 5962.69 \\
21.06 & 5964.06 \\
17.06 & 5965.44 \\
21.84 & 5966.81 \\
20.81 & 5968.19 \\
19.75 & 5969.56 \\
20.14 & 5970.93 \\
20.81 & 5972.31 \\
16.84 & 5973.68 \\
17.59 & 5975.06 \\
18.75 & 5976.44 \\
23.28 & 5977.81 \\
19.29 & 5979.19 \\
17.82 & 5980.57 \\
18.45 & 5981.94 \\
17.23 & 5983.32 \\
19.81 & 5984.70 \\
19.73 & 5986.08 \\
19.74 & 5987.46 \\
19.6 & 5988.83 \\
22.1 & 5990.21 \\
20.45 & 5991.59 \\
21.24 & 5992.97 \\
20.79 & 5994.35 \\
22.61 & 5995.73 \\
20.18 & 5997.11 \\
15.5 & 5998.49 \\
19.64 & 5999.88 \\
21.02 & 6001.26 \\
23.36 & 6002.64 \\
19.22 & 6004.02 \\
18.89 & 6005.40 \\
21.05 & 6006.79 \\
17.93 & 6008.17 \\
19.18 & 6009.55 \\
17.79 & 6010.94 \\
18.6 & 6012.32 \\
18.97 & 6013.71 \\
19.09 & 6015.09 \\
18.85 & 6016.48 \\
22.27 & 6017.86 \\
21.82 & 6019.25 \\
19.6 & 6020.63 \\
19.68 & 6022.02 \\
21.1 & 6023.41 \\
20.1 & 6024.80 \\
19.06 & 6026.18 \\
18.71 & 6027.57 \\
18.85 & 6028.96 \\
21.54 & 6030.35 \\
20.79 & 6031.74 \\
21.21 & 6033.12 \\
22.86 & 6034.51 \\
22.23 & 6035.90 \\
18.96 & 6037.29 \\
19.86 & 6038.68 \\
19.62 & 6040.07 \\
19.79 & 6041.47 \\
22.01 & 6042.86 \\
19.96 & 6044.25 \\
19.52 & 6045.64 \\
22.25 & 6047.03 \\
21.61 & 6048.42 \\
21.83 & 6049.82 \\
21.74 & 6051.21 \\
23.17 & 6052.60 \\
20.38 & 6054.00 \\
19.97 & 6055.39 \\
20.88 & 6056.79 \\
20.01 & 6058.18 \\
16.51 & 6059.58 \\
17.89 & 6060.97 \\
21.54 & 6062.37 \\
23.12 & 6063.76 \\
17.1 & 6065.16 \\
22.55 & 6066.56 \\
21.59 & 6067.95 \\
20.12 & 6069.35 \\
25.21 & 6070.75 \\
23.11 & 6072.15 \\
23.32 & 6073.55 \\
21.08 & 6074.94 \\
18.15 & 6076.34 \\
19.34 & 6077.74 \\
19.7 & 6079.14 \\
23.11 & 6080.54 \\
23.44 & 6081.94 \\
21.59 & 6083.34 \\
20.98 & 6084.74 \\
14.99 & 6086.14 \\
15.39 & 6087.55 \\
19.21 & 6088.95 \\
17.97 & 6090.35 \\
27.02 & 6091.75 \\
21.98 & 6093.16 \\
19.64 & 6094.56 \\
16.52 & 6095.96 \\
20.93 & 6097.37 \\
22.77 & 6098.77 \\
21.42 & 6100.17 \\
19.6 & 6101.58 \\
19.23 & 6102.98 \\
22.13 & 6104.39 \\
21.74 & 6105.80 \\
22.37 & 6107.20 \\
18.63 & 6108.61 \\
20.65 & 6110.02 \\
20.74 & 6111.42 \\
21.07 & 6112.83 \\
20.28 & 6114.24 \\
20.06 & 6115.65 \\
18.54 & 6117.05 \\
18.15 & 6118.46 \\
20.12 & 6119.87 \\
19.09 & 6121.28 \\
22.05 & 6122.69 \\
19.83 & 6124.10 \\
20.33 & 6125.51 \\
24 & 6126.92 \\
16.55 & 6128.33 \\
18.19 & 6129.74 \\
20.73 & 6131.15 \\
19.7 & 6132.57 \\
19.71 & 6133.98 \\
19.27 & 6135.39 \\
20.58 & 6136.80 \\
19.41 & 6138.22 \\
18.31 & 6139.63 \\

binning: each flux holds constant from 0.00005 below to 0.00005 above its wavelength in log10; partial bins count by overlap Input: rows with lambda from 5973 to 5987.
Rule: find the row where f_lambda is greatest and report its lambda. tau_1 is 5977.81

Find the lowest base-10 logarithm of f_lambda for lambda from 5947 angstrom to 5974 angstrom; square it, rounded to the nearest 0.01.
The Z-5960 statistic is 1.37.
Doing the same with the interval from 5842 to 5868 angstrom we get 1.41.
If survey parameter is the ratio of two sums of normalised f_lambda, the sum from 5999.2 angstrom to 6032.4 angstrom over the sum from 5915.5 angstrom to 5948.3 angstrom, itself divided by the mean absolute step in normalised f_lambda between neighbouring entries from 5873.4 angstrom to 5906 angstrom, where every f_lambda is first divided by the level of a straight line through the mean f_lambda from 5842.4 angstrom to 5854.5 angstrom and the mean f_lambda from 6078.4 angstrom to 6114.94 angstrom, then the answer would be 14.1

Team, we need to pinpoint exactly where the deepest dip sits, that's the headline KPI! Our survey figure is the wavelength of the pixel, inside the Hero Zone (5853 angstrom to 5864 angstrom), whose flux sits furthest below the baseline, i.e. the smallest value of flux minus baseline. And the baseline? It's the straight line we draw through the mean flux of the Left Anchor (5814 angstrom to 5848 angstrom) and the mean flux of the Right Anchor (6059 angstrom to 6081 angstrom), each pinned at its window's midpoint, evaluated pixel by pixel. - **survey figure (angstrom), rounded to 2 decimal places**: 5861.95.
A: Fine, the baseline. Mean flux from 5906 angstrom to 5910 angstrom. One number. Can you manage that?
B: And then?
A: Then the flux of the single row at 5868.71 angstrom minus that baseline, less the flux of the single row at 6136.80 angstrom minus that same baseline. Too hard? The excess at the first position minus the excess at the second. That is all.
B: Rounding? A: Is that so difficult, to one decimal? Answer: 2.8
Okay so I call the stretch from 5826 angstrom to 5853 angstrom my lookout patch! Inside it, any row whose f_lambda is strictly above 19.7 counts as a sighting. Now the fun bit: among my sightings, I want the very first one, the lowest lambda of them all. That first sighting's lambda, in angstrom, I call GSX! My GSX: 5826.96 angstrom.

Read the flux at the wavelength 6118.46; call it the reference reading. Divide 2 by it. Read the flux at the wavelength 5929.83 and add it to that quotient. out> 18.6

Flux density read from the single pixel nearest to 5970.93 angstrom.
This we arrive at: 20.14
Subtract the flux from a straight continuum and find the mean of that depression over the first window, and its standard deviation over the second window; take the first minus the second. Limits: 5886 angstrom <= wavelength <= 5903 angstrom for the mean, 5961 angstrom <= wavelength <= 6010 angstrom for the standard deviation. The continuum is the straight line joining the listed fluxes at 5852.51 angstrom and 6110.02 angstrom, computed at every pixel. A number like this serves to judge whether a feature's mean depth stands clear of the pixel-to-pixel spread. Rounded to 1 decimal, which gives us 2.3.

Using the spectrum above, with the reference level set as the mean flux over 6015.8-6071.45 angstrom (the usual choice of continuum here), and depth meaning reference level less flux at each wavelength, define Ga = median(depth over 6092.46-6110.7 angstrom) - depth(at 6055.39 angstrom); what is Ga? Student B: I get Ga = -1.0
